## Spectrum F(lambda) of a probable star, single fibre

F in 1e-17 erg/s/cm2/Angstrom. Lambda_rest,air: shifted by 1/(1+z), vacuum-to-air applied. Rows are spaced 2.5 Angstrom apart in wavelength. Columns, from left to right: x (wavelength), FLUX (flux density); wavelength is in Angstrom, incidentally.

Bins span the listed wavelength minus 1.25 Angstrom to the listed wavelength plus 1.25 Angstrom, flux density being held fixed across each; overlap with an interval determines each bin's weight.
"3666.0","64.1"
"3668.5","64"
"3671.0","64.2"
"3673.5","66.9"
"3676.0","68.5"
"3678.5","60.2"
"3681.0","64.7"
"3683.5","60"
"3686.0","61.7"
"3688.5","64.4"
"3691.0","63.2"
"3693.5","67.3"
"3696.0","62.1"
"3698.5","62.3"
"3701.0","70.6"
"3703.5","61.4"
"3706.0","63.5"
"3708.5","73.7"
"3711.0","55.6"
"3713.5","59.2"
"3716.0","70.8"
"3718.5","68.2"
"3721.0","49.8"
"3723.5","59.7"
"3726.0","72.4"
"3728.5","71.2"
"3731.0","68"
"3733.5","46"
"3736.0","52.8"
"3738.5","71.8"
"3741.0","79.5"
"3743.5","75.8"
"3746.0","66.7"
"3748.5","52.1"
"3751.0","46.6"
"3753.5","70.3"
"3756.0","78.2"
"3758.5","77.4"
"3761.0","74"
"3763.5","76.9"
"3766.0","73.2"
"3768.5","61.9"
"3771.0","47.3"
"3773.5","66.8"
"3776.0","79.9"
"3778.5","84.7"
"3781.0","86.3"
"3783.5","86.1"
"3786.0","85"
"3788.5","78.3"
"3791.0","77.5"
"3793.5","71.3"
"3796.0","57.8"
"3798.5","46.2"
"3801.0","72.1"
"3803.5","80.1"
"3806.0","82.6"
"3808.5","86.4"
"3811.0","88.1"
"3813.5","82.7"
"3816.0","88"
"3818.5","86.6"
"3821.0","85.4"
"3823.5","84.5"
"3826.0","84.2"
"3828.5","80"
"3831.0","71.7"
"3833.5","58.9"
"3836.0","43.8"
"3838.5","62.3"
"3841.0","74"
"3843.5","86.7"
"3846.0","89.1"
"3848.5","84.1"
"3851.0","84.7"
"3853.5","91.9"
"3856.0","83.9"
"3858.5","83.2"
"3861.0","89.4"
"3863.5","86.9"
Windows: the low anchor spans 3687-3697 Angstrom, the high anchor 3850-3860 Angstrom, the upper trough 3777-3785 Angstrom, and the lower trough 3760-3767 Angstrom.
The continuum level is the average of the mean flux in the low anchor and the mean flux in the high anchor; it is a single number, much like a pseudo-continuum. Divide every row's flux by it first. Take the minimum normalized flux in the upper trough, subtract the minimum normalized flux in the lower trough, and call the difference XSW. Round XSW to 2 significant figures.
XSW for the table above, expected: 0.15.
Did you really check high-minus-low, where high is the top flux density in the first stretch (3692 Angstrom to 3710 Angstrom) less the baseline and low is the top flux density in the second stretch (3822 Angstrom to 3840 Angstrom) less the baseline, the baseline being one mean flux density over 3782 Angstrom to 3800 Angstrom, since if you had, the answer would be -10.8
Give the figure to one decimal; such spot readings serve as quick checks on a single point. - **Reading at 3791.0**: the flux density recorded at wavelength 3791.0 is 77.5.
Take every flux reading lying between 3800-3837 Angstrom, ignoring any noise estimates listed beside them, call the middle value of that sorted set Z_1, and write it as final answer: 83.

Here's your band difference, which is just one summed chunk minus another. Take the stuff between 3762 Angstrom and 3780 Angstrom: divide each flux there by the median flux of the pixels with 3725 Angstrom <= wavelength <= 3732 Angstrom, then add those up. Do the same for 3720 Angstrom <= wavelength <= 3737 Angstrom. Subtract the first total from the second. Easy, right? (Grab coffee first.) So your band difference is -1.0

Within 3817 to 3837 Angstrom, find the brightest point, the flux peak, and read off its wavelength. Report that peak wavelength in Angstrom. 3818.5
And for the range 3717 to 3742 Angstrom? 3741.0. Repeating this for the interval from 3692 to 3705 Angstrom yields 3701.0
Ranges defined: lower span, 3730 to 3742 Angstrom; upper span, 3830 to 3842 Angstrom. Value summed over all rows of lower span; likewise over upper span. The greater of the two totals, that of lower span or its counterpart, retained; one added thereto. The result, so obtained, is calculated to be 319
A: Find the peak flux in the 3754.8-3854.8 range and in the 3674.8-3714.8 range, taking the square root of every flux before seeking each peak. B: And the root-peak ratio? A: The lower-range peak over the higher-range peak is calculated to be 0.896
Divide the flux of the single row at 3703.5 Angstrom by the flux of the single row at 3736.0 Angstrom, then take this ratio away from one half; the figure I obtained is -0.66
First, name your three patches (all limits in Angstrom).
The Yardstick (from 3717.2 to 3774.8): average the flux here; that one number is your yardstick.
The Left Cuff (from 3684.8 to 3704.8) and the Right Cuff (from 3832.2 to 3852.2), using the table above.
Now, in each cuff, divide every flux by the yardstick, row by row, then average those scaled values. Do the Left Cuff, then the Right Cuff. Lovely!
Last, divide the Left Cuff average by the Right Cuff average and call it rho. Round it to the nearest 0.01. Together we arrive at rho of 0.88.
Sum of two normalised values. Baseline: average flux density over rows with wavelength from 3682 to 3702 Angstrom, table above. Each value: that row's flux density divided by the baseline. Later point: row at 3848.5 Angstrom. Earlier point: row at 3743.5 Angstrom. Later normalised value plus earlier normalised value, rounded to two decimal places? 2.50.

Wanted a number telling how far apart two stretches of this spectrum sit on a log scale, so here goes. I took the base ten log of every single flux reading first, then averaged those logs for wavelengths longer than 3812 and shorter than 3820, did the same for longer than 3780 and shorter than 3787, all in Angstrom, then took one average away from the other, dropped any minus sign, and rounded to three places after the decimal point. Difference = 0.000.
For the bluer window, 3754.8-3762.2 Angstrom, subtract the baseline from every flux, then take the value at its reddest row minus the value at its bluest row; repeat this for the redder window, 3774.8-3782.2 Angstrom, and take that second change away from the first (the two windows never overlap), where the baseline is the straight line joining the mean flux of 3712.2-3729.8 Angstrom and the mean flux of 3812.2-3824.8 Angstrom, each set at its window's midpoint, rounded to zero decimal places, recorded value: -11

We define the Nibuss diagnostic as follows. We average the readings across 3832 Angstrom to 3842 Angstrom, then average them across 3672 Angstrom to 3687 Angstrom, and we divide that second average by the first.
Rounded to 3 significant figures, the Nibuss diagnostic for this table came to 1.07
